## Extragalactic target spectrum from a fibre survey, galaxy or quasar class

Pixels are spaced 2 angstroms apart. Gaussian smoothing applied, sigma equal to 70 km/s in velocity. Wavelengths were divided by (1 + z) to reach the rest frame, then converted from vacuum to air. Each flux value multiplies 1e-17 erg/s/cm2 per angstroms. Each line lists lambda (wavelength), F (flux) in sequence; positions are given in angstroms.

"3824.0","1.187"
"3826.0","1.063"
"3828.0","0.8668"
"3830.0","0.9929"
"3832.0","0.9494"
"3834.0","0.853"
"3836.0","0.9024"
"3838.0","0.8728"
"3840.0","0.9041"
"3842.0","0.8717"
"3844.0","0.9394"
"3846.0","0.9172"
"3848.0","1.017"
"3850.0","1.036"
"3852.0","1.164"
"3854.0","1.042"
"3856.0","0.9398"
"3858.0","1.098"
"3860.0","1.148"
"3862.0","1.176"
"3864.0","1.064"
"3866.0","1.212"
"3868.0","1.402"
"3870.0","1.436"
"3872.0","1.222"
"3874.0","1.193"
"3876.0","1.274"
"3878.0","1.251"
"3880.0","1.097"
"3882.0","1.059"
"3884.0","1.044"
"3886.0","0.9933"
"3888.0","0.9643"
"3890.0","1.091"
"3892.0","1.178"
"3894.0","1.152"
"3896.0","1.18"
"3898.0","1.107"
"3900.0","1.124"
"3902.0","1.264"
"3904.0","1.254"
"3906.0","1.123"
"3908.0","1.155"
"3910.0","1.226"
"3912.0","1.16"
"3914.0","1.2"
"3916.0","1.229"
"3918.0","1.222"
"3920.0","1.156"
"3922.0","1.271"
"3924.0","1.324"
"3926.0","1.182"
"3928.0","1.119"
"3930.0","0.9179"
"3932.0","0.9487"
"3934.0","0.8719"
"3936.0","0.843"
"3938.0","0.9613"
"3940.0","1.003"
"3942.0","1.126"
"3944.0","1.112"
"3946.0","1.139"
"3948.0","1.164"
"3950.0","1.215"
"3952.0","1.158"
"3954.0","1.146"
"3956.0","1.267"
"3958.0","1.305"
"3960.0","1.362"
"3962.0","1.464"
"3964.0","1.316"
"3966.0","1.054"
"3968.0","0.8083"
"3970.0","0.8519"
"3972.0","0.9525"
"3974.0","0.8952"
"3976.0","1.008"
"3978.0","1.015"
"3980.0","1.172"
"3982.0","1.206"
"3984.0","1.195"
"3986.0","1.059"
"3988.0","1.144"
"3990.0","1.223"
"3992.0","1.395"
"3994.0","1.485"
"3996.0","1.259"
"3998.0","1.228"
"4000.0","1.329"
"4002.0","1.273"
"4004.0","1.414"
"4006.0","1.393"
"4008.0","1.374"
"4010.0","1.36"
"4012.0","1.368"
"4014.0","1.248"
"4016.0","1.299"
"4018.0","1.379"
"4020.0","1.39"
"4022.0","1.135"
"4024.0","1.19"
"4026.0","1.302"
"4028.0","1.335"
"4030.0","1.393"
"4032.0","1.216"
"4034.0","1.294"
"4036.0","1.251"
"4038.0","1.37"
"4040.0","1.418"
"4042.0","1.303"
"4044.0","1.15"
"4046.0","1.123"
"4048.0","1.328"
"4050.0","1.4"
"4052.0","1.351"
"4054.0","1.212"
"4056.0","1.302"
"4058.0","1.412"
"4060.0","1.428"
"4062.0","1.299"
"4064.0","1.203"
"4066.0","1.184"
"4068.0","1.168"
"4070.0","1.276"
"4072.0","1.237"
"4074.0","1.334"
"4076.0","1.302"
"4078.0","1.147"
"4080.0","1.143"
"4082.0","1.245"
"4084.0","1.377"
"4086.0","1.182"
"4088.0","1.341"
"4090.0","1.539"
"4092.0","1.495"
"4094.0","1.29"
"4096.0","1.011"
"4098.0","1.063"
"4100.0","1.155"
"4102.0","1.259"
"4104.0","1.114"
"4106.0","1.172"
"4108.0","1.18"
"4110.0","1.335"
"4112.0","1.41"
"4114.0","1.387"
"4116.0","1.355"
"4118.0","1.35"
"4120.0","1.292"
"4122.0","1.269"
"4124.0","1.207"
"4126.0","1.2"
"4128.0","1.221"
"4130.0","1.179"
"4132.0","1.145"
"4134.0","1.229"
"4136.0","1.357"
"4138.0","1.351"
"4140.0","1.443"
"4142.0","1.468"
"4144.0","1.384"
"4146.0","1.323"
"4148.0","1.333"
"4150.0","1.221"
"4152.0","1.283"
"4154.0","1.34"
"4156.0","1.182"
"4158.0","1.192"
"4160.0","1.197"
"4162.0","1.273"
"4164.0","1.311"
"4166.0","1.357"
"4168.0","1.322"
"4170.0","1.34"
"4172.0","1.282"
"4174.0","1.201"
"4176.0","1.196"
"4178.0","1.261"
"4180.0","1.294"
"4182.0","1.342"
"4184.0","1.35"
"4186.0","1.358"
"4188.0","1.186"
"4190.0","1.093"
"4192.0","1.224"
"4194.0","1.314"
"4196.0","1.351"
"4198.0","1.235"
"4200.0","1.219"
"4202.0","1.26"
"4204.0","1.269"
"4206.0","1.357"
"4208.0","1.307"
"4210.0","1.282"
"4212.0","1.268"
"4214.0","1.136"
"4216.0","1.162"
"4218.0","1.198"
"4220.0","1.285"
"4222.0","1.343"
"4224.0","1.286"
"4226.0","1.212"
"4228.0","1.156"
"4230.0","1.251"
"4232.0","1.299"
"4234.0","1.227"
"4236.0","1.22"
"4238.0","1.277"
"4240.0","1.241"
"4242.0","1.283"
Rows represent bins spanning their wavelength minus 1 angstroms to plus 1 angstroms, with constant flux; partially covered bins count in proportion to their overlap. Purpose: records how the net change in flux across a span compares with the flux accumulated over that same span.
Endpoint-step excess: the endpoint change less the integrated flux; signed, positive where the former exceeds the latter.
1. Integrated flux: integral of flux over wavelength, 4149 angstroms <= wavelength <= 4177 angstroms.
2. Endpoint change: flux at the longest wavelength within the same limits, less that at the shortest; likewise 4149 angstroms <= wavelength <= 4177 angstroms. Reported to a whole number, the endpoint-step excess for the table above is -35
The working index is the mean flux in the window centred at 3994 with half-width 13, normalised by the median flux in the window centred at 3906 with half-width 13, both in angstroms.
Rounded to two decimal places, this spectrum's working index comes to 1.08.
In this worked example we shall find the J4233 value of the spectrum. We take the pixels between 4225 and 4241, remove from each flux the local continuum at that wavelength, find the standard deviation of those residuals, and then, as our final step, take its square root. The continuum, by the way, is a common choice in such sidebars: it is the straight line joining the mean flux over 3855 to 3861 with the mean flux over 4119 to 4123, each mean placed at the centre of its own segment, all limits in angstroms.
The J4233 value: 0.20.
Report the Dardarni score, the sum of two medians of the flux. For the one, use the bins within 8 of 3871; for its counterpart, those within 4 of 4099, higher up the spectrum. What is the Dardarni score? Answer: 2.35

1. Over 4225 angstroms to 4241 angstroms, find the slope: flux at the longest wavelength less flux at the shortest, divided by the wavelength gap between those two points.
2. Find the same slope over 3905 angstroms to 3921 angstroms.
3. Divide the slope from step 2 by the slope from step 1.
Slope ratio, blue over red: 1.1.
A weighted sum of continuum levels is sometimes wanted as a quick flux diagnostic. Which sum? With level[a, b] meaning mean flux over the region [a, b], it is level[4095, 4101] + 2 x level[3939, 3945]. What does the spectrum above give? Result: 3.24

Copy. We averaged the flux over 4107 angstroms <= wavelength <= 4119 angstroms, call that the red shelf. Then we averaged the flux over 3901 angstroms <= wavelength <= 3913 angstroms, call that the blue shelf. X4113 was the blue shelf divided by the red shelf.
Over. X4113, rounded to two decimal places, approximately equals 0.90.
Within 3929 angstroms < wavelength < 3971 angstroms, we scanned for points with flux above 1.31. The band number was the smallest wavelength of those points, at 3960.0 angstroms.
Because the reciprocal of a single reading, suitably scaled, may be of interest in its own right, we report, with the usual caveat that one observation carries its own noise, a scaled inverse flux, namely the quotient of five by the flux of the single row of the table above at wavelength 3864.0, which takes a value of 4.7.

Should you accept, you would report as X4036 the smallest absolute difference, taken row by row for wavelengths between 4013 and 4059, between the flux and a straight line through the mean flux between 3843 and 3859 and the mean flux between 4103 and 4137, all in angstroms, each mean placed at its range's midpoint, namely 0.01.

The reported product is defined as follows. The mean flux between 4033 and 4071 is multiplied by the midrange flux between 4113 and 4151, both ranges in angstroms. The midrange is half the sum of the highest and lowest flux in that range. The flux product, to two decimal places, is 1.68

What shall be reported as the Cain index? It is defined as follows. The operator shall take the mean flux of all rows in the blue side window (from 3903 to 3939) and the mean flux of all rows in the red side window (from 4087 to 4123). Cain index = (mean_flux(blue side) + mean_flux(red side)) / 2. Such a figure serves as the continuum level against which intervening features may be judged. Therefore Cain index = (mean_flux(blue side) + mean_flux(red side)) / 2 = 1.20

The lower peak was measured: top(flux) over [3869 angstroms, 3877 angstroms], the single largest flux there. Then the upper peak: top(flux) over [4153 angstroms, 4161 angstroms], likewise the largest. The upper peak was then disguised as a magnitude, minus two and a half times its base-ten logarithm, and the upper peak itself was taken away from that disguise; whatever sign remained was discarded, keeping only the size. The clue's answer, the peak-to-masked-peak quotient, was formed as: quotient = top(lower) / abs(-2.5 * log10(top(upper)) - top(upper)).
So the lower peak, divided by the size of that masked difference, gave 0.87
